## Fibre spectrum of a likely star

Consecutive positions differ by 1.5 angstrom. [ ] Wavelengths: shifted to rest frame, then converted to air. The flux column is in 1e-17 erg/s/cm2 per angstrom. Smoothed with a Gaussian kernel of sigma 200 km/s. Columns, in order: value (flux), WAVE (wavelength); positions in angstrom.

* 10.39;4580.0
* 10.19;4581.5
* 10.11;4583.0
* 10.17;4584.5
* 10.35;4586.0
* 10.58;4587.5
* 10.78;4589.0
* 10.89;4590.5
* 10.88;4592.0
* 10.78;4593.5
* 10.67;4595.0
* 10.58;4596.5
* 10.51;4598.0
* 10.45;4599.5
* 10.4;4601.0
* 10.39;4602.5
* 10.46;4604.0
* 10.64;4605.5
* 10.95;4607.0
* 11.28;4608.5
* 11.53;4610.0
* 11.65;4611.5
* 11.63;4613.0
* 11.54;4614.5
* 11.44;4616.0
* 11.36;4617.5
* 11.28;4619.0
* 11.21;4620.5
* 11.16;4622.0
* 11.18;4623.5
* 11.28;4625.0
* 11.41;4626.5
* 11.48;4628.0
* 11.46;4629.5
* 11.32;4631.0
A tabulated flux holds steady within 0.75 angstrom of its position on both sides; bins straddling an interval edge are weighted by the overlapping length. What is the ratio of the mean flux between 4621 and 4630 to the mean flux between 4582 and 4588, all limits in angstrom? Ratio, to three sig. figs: 1.10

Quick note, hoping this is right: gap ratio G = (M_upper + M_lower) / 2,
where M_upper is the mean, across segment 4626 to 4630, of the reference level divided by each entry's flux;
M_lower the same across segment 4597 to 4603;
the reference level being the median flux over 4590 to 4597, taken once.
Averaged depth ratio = 0.99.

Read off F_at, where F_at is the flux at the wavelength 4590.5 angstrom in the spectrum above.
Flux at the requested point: 10.89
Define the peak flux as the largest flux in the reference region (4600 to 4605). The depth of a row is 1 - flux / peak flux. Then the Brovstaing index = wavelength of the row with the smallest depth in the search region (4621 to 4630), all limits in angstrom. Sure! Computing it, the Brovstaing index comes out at 4628.0 angstrom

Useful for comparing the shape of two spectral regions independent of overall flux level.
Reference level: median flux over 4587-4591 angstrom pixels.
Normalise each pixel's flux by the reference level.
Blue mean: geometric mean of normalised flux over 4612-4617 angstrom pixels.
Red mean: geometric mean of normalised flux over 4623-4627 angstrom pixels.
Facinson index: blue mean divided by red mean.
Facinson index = 1.022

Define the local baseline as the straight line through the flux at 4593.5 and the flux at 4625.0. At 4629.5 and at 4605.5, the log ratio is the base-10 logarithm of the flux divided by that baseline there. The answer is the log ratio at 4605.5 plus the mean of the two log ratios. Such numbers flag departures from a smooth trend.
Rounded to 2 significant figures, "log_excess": -0.018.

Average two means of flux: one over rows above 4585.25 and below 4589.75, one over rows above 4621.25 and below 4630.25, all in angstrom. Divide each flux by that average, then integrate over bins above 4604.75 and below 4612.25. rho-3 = 7.7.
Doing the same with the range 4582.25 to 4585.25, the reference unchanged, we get 2.8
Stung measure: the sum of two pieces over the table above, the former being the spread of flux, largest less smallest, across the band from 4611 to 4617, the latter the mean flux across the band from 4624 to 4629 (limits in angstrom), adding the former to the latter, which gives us 11.6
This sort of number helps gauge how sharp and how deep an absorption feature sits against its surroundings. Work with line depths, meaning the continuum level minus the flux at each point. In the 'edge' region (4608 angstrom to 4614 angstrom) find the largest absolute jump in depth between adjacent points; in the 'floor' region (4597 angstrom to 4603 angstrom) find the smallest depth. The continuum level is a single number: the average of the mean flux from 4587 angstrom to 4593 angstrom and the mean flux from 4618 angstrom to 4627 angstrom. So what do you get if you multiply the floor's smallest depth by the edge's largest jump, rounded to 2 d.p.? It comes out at 0.13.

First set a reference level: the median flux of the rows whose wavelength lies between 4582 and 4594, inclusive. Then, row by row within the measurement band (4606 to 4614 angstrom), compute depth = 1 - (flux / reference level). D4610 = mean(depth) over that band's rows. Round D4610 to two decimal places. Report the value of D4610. -0.07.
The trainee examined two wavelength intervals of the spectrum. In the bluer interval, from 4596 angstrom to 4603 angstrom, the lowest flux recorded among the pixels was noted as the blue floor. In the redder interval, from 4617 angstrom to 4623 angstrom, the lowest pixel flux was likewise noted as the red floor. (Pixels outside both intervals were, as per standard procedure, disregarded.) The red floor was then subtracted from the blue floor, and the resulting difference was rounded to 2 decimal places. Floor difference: -0.77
